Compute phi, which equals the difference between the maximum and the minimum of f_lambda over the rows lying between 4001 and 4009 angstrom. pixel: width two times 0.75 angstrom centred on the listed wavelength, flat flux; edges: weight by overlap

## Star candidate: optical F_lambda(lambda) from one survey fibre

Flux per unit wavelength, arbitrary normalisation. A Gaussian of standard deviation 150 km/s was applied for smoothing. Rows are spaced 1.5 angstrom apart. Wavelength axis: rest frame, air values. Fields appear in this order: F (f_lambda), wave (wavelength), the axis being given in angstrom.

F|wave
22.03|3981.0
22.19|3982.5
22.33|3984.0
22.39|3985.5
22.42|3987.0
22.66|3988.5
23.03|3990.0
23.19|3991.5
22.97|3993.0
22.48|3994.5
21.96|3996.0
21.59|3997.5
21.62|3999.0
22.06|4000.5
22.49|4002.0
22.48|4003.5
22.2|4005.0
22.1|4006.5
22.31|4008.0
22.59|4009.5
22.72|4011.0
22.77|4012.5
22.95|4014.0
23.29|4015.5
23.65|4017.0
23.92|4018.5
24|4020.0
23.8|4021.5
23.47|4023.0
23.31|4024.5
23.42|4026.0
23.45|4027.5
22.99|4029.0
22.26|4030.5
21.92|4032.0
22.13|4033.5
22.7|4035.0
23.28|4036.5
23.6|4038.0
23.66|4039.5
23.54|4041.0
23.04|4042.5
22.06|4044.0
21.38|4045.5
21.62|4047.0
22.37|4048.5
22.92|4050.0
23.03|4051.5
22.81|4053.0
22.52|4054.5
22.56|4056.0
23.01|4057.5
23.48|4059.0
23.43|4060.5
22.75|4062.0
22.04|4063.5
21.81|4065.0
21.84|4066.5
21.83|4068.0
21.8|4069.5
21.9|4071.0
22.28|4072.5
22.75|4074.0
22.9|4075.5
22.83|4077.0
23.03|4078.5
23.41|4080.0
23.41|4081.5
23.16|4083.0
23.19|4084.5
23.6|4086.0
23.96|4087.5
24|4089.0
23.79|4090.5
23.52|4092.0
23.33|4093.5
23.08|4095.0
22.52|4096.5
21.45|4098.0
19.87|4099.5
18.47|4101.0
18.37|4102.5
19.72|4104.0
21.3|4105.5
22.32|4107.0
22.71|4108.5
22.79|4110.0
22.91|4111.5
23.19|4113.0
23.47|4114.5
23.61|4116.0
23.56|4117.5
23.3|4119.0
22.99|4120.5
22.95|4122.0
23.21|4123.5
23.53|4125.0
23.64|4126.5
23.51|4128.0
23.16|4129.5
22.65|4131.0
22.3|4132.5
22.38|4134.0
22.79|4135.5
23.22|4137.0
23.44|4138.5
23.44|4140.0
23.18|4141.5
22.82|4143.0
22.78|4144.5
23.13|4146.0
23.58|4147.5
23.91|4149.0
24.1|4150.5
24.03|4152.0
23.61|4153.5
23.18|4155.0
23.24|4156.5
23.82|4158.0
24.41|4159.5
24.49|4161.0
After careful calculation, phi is 0.4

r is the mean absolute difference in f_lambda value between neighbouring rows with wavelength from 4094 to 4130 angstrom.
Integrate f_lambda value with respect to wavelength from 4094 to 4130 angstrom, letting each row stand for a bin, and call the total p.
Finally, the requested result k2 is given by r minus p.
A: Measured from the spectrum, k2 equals -803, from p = 803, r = 0.51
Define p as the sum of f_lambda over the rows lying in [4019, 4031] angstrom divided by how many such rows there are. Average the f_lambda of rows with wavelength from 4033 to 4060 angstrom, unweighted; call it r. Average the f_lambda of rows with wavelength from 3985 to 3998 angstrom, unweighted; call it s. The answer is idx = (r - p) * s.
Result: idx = -13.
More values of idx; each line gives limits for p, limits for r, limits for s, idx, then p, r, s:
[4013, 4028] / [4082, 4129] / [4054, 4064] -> -21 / 23.5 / 22.61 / 22.8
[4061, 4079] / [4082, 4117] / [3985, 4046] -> 1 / 22.3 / 22.36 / 22.8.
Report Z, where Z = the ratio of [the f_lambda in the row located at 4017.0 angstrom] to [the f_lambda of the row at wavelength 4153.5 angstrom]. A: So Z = 1.00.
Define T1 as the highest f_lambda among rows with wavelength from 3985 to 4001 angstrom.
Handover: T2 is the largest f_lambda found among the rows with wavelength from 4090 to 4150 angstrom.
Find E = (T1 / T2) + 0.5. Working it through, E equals 1.47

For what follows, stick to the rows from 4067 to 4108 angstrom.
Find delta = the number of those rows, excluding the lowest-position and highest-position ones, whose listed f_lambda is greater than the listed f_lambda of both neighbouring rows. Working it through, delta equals 2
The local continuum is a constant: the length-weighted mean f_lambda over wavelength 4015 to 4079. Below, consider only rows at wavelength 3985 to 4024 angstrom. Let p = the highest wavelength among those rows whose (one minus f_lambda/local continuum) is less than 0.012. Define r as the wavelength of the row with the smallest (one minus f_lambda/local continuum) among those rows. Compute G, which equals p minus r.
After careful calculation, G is 3.0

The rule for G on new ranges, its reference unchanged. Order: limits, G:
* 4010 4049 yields 22.5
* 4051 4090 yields 0.0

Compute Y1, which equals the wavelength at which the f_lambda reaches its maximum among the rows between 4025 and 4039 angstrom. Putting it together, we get 4038.0 angstrom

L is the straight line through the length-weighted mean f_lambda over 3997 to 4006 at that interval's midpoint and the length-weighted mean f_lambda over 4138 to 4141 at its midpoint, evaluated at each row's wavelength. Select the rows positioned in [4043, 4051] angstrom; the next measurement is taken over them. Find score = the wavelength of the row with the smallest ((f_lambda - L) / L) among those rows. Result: 4045.5 angstrom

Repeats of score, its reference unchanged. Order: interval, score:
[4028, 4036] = 4032.0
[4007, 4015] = 4008.0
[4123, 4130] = 4129.5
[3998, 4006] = 3999.0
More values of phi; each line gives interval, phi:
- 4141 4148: 0.8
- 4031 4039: 1.7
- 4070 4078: 1.0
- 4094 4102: 4.6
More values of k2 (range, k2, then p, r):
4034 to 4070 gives -814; 815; 0.35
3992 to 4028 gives -821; 821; 0.23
